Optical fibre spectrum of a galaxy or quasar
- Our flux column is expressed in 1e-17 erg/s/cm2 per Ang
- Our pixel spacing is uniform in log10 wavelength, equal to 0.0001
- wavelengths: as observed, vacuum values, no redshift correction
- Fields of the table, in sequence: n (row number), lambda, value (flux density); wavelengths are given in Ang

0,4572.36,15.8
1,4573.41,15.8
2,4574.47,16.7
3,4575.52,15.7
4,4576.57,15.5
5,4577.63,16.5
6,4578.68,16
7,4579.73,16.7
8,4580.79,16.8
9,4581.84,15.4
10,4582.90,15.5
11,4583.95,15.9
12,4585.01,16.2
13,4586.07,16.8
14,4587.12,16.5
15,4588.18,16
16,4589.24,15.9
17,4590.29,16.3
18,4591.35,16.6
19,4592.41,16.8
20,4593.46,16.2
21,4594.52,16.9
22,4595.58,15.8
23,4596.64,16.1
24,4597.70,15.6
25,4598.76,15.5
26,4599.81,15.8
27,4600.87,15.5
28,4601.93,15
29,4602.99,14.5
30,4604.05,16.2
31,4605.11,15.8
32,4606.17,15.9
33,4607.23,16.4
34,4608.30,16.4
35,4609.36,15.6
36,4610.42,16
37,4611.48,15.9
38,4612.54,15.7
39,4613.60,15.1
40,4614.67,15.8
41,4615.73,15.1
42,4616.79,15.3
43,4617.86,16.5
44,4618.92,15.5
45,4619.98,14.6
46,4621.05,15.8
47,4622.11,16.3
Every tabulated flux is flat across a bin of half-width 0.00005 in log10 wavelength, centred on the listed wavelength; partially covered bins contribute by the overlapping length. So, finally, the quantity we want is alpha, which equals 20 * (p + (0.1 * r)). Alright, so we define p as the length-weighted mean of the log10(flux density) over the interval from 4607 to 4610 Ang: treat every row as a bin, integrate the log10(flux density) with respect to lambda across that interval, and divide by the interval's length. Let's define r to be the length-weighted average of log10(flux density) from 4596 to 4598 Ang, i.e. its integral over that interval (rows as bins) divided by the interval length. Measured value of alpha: 26.5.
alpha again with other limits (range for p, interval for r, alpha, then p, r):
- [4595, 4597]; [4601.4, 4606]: 26.4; 1.20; 1.19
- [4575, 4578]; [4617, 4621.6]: 26.4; 1.20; 1.19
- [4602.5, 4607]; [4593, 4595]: 26.3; 1.19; 1.22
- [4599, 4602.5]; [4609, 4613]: 26.2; 1.19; 1.20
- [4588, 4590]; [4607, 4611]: 26.5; 1.21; 1.20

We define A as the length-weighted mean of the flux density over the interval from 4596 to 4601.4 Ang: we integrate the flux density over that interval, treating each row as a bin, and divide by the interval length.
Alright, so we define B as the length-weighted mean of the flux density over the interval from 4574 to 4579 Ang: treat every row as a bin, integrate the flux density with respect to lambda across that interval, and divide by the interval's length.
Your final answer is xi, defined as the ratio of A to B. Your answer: 0.98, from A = 15.7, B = 16.1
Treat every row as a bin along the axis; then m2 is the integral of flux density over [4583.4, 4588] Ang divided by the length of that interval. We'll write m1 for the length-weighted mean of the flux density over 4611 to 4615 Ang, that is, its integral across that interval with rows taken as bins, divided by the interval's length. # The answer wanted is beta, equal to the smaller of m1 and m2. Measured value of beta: 15.6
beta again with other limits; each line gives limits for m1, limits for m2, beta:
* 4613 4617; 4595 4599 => 15.3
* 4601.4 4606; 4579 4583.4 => 15.4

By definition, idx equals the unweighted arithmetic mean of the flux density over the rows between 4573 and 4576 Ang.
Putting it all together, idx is 16.07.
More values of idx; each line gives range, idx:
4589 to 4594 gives 16.36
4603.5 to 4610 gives 16.05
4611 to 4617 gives 15.48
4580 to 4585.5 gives 15.96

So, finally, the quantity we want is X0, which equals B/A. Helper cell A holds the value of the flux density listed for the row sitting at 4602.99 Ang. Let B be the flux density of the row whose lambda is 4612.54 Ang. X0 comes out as 1.08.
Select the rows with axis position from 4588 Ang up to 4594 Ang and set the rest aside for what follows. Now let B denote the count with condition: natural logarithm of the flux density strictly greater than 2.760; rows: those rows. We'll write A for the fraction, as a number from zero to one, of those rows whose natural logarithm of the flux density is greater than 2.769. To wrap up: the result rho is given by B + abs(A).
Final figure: 6.83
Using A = 0.83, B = 6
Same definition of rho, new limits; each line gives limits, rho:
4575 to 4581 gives 4.67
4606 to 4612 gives 5.50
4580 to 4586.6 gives 4.50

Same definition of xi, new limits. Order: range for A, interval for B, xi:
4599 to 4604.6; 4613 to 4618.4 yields 0.99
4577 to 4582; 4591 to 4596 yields 0.99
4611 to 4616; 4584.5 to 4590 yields 0.95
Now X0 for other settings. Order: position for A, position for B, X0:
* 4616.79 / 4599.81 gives 1.03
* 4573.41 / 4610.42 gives 1.01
